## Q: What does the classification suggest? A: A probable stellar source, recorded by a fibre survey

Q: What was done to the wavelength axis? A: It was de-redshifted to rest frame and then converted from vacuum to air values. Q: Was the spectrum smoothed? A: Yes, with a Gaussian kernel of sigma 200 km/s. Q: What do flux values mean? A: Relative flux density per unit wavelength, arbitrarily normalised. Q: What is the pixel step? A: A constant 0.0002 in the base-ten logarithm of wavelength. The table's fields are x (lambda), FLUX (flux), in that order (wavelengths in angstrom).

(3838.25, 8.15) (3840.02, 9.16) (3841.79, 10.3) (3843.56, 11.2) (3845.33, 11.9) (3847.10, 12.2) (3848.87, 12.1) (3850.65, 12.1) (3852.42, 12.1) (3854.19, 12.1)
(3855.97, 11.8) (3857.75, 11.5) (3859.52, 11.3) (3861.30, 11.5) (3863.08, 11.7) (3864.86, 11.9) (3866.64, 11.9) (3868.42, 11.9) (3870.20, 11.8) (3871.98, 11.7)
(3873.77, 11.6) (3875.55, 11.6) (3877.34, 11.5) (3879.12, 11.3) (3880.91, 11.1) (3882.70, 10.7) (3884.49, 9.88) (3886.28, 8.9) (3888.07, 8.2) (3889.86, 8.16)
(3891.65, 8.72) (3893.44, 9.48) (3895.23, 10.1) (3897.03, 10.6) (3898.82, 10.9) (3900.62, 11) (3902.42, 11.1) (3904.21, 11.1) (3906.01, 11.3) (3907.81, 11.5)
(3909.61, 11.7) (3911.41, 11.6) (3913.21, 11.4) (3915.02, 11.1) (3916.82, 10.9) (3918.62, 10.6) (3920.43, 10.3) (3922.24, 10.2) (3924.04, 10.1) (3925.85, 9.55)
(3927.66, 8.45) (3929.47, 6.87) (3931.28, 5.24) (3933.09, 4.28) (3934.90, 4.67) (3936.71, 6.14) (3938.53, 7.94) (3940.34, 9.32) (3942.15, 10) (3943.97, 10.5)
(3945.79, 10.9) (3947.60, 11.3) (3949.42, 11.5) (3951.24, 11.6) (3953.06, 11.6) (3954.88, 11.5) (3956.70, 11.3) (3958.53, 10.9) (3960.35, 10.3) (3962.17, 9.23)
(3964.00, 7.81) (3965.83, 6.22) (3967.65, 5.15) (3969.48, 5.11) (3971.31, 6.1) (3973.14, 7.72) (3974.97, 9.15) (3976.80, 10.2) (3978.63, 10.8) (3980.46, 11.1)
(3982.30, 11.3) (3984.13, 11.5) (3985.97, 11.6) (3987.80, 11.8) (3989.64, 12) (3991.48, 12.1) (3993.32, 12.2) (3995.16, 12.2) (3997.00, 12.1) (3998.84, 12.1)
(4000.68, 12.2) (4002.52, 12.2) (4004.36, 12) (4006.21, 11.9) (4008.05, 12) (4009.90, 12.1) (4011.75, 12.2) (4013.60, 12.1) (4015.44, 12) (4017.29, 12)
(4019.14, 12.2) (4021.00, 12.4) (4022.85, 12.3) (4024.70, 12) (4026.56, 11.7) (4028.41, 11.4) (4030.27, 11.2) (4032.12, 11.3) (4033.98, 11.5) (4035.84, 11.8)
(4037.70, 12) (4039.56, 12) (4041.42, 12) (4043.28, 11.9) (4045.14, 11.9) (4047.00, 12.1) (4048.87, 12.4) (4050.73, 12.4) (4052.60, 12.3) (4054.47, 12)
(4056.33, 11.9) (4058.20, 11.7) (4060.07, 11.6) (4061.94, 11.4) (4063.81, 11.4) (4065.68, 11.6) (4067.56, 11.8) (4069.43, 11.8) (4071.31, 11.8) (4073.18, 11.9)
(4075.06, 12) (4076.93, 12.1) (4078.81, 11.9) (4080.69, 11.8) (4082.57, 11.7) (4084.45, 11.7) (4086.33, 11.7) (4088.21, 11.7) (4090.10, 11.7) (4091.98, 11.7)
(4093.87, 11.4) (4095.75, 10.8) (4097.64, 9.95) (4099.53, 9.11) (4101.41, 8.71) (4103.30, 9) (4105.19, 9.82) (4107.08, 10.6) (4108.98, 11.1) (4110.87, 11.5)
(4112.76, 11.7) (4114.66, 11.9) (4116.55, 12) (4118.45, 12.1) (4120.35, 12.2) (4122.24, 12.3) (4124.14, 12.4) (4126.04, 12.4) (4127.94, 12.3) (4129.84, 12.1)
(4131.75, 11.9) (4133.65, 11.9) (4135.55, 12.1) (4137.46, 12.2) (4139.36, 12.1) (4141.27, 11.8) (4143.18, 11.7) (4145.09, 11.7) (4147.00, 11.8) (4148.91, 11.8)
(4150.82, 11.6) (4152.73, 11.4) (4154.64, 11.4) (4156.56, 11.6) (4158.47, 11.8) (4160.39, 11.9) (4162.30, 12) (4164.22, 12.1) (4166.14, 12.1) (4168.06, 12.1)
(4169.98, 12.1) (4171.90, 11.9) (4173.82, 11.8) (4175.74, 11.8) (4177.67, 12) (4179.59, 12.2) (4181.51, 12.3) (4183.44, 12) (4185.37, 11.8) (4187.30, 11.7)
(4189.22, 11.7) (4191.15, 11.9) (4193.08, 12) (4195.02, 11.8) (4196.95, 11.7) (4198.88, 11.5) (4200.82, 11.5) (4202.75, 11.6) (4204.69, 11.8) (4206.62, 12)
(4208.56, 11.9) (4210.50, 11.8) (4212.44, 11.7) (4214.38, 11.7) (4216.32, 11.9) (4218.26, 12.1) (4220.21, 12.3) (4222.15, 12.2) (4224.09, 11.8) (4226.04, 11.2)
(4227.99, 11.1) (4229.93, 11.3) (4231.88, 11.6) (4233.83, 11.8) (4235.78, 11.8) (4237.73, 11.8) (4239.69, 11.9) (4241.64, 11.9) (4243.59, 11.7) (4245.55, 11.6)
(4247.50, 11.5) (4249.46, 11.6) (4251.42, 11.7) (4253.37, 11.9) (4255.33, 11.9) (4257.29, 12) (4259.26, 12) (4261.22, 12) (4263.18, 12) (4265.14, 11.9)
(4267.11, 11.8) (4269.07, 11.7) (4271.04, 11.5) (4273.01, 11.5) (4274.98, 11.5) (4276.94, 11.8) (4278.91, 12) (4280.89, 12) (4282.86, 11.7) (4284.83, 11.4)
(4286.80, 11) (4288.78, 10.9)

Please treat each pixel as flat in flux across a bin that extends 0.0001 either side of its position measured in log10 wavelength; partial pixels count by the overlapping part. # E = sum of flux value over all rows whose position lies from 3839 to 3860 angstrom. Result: 138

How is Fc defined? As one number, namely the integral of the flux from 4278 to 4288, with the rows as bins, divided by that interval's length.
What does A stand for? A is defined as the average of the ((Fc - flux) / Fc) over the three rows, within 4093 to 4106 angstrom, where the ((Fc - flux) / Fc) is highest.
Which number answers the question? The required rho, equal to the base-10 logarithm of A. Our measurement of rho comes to -0.64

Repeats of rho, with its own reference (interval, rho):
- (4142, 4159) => -1.96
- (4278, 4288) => -1.71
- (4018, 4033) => -1.59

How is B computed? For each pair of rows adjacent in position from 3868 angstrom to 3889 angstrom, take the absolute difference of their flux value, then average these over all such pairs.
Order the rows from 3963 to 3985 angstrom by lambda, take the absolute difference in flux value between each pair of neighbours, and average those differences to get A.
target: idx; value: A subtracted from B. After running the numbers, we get -0.49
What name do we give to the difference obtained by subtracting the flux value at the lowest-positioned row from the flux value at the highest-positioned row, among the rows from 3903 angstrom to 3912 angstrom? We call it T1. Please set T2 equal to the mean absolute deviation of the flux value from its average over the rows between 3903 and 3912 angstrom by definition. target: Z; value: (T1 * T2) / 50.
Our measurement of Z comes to 0.0019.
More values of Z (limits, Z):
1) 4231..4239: 0.0003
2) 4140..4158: -0.0005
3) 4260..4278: -0.0007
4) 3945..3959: 0.0000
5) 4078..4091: -0.0002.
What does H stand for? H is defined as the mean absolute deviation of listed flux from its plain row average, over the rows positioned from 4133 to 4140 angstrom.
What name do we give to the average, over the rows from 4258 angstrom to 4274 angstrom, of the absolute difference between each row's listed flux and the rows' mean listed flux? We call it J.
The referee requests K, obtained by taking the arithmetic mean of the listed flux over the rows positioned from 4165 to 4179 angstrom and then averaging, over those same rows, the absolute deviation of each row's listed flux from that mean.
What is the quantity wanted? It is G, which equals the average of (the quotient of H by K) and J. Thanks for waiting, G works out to 0.46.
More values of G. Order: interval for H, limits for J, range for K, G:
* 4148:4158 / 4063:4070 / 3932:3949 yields 0.10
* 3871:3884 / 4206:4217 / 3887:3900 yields 0.20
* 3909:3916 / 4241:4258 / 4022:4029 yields 0.41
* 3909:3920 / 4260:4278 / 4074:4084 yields 1.54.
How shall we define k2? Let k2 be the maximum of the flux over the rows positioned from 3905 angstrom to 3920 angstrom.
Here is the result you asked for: 11.7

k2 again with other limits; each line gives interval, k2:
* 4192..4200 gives 12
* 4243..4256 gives 11.9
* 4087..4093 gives 11.7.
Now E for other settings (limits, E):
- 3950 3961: 67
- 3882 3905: 129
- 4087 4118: 173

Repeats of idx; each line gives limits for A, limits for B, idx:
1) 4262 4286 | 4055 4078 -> -0.04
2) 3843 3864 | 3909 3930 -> 0.23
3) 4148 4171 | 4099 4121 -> 0.25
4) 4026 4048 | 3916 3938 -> 0.63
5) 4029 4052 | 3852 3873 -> 0.02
